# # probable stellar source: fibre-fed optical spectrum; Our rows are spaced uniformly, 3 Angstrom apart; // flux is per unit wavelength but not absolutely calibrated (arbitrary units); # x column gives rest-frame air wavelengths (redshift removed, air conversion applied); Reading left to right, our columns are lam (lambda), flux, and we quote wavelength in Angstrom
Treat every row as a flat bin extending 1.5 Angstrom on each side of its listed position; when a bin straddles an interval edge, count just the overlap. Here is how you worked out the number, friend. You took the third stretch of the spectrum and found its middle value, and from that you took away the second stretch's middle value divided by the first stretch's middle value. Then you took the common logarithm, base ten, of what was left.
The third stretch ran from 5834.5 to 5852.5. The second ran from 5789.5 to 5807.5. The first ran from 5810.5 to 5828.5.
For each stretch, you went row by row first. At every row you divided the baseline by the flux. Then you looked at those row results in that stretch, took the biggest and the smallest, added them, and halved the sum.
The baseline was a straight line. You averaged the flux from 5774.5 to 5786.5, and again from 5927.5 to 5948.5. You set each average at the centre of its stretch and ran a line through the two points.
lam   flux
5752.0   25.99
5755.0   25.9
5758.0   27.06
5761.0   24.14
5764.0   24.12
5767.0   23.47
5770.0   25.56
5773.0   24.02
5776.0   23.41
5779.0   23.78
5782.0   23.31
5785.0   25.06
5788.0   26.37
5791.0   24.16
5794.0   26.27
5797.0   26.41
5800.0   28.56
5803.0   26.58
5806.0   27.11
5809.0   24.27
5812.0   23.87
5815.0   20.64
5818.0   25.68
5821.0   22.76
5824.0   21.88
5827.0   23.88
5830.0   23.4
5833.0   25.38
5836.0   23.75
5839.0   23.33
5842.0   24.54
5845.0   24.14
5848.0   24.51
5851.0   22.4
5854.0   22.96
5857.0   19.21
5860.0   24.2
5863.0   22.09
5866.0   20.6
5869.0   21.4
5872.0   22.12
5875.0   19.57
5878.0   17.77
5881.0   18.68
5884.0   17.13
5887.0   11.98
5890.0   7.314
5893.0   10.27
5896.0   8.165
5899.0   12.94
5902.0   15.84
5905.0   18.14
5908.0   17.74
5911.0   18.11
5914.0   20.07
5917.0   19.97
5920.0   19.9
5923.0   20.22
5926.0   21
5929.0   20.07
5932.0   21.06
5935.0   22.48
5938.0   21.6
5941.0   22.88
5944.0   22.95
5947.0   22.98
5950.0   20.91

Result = -0.99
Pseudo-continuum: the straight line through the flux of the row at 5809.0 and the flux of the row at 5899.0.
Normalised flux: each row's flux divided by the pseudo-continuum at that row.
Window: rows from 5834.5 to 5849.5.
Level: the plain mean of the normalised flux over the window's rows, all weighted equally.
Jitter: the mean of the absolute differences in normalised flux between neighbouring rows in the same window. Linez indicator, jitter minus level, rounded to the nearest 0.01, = -1.17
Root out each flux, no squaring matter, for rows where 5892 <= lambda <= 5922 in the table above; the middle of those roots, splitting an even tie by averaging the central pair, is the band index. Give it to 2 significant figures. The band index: 4.2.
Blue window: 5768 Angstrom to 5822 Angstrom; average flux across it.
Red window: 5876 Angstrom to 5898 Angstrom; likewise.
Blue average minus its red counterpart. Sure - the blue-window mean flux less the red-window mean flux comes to 12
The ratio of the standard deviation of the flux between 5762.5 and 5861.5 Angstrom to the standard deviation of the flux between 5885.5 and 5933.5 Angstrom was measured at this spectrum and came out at 0.39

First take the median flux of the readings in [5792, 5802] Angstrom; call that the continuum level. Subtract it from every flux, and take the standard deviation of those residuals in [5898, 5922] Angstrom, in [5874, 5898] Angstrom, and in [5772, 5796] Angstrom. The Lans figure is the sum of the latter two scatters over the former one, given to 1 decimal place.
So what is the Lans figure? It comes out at 2.5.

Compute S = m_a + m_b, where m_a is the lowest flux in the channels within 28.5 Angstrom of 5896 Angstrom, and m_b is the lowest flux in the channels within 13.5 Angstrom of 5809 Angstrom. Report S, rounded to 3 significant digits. 28.0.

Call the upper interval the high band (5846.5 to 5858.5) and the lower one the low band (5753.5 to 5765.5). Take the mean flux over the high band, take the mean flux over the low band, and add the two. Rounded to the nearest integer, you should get 48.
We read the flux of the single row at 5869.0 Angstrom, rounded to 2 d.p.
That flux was 21.40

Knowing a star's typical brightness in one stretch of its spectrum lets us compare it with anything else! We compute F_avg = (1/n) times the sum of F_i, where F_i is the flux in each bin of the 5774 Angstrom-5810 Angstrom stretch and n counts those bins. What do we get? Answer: 25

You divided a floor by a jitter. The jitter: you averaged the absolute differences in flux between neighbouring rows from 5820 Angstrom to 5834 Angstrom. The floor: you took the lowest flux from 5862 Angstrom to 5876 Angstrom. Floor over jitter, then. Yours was 15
